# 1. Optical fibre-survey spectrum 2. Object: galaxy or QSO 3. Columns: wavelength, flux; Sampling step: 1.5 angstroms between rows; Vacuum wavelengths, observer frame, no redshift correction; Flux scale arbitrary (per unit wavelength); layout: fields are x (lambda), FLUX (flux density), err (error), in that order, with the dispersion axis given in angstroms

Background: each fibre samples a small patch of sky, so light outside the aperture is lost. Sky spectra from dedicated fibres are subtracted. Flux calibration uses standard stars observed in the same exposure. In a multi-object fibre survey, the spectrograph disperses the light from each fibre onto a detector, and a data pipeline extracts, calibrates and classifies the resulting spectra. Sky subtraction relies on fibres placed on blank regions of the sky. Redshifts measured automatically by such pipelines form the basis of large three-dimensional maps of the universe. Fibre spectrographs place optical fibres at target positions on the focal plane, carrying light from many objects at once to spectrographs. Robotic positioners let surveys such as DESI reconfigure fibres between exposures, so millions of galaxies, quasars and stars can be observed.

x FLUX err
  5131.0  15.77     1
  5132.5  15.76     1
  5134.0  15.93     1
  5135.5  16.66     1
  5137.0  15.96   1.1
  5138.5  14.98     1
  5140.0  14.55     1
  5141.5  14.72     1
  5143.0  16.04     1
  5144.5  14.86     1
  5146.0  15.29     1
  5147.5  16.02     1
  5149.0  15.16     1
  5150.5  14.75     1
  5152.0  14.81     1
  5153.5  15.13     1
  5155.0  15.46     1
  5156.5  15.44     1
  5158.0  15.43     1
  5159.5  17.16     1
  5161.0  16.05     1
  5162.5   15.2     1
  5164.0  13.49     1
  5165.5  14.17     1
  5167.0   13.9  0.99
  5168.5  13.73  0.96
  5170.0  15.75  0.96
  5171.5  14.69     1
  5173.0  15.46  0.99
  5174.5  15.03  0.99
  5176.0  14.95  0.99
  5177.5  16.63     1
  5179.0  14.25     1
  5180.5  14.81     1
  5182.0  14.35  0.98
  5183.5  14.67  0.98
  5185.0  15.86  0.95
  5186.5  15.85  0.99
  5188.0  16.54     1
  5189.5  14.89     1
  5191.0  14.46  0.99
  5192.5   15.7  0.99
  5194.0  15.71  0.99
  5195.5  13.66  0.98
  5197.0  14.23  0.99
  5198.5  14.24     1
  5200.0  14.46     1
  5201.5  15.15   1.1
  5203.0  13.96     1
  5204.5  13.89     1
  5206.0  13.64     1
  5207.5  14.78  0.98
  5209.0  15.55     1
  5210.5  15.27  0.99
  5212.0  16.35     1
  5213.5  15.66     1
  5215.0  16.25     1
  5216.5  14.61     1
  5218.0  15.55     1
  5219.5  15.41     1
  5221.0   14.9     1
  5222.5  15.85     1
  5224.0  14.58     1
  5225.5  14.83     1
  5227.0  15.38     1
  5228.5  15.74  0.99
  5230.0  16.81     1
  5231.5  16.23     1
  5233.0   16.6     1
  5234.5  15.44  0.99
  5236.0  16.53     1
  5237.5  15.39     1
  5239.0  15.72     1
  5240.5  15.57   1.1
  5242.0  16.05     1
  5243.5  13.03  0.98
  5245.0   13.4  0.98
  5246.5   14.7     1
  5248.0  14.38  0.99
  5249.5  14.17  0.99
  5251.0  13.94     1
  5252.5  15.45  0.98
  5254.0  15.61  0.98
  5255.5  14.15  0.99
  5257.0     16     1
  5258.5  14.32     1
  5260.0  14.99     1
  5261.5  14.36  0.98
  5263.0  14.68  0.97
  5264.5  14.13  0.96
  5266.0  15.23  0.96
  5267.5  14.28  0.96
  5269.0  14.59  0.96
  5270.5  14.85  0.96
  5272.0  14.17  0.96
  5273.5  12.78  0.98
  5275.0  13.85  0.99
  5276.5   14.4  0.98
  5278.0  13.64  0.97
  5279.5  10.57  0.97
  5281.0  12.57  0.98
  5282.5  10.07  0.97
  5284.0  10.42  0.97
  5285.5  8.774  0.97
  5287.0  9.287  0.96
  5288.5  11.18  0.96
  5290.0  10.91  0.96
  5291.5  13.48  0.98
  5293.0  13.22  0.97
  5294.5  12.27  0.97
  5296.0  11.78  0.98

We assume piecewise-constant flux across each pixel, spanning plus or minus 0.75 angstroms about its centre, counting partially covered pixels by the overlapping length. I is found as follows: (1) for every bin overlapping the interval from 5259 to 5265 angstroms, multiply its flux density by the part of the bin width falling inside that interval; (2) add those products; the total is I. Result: 87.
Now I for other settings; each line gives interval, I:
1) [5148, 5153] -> 75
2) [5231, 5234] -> 49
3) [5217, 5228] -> 167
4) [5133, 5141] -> 125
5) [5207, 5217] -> 155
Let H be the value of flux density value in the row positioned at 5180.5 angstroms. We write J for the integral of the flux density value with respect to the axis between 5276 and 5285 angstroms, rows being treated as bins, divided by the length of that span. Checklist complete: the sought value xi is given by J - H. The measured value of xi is -3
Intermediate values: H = 14.81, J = 11.8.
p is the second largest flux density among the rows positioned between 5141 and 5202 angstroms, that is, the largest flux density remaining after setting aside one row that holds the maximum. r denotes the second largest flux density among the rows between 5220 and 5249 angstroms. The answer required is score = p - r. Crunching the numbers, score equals 0.0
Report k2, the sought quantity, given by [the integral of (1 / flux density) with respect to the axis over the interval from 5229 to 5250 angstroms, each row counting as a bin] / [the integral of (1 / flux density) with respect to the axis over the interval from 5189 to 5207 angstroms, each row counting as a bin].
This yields 1.11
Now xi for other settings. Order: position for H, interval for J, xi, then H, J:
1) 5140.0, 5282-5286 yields -5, 14.55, 9.8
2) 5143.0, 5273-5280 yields -3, 16.04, 13.1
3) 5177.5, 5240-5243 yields -1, 16.63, 15.6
